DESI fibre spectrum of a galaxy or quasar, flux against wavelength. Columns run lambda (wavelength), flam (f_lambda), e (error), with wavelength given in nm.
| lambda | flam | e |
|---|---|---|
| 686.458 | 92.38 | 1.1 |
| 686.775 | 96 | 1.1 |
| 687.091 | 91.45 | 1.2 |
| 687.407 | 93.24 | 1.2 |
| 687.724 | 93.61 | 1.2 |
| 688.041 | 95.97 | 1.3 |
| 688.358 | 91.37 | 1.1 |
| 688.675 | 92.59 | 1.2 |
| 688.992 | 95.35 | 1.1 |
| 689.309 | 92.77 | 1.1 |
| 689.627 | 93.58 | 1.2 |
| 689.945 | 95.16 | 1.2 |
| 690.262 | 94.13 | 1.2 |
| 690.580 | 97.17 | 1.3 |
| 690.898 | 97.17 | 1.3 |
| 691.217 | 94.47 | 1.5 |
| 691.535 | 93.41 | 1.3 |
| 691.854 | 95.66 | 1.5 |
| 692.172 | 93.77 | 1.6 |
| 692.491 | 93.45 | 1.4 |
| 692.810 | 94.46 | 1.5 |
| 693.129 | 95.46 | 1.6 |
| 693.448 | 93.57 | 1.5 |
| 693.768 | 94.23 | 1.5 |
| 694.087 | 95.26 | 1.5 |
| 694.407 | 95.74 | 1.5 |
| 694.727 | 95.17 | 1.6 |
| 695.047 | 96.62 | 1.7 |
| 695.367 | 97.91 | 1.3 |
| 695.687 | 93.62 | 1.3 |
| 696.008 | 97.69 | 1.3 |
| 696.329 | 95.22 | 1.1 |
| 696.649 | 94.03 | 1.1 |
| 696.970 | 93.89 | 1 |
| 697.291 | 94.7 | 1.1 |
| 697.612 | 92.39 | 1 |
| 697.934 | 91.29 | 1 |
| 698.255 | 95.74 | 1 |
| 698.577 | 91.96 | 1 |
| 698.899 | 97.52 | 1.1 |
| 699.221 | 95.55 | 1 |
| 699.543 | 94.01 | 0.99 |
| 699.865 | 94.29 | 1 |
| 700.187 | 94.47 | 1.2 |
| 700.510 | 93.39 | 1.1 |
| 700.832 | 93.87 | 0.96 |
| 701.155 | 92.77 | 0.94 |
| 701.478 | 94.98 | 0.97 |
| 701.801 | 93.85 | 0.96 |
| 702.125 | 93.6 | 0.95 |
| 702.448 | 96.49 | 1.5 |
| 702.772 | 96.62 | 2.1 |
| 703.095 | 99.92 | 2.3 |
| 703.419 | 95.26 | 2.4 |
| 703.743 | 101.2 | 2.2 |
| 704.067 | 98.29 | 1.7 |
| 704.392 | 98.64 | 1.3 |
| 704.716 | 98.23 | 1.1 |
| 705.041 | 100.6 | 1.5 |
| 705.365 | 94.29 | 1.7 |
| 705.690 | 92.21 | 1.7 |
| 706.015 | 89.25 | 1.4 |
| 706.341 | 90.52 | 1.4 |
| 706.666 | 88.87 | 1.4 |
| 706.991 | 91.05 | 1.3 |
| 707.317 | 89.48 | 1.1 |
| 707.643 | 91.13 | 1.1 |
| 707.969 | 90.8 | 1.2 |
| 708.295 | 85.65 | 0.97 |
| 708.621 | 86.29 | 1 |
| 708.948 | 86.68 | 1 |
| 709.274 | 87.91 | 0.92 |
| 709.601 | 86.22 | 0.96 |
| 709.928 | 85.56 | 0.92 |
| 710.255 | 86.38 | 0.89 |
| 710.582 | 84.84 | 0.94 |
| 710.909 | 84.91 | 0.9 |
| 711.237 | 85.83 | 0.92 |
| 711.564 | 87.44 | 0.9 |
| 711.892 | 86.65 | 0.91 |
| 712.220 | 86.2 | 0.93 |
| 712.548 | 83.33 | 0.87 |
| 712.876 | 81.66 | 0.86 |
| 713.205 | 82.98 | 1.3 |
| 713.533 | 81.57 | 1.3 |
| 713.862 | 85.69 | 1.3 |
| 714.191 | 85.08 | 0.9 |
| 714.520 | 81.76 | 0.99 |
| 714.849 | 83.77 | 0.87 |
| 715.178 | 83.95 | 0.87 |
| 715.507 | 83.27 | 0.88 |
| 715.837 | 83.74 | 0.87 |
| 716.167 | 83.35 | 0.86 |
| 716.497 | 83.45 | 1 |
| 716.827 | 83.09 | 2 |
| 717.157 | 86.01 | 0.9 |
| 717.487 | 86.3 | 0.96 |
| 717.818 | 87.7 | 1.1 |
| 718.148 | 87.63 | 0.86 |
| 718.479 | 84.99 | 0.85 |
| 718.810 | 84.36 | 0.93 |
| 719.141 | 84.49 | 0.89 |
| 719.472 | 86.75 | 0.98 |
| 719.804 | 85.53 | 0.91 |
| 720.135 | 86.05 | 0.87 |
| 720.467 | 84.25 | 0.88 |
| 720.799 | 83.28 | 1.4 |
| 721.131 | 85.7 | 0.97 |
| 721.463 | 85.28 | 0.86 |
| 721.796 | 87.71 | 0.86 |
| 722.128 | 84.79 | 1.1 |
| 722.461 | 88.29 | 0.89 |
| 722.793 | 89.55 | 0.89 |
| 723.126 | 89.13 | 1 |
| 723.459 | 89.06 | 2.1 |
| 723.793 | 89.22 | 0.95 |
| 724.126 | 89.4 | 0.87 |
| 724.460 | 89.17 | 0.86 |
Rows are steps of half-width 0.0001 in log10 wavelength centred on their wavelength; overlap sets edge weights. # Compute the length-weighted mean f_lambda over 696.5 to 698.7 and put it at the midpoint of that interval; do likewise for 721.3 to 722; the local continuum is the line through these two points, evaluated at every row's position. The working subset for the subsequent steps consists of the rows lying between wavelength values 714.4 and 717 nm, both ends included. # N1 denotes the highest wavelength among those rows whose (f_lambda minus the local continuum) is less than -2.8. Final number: 716.827 nm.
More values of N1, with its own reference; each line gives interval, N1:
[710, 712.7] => 712.548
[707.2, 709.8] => 709.601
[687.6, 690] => 689.309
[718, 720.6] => 718.810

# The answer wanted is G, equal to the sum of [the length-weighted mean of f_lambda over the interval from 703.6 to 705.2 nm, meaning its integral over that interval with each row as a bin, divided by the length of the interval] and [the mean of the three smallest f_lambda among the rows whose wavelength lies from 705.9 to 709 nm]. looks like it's 186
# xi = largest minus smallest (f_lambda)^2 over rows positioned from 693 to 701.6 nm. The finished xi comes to 1253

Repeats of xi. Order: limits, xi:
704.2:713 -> 3452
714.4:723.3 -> 1335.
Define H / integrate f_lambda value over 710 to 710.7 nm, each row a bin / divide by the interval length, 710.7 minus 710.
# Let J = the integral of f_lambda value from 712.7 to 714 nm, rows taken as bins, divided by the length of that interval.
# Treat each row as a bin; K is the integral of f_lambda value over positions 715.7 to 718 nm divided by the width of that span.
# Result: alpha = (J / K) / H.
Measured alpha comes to 0.0114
